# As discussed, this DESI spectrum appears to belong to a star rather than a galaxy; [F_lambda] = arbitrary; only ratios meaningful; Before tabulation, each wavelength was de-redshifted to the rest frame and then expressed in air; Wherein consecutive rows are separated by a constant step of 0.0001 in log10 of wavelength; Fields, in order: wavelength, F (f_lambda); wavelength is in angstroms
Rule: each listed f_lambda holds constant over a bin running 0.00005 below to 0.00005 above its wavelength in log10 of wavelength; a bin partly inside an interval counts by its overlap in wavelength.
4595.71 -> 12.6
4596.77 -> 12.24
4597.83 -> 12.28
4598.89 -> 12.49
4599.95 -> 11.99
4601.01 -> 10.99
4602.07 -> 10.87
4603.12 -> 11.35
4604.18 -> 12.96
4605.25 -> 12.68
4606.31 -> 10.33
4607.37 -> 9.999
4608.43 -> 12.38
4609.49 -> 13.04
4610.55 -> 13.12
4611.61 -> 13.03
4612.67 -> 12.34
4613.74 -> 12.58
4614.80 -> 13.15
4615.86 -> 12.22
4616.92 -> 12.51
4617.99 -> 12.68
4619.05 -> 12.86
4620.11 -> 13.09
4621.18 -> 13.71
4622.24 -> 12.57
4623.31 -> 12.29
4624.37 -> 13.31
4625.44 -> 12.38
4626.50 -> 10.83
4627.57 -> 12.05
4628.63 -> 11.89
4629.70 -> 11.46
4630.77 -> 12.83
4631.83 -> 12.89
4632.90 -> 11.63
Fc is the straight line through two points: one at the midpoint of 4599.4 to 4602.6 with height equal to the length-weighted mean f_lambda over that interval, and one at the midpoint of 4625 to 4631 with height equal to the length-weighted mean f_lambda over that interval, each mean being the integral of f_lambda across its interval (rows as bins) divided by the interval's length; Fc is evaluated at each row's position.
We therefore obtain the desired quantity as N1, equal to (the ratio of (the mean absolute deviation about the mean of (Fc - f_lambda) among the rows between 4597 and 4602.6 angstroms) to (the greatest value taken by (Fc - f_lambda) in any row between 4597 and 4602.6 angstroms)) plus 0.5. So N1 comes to 1.9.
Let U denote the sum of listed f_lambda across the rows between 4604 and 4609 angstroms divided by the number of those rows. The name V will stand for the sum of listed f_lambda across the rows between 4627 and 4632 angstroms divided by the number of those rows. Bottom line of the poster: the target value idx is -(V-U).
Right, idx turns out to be -0.6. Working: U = 11.7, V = 12.2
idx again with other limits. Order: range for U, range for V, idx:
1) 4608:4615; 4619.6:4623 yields -0.3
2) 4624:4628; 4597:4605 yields 0.3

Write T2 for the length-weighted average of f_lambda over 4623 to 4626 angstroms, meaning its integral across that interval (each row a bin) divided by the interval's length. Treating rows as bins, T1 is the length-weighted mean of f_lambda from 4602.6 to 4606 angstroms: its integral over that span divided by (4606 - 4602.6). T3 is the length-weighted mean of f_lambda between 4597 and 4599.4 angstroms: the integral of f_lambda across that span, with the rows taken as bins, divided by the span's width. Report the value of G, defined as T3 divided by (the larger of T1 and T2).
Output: 0.97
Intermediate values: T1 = 12.17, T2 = 12.7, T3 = 12.4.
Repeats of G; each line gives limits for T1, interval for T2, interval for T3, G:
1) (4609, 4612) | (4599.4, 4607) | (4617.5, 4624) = 0.99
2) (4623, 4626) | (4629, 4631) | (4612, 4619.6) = 1.00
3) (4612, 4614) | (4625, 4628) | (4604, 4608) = 0.91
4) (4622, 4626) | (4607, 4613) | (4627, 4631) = 0.95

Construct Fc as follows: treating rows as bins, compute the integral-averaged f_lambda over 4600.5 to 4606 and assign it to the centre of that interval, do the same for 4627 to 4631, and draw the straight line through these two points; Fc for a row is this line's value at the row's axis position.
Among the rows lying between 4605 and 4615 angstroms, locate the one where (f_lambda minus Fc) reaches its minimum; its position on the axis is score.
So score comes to 4607.37 angstroms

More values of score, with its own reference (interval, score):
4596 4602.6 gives 4602.07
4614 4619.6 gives 4615.86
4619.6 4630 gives 4626.50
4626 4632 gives 4626.50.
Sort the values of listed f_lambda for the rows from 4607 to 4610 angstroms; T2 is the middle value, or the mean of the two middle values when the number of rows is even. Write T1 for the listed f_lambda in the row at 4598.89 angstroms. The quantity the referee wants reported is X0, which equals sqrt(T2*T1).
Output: 12.4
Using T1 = 12.49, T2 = 12.4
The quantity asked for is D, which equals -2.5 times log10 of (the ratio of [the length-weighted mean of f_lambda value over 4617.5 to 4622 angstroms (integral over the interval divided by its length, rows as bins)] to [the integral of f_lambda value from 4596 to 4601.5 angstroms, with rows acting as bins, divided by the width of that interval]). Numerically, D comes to -0.09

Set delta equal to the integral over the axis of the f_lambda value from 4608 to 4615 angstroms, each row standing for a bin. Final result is 90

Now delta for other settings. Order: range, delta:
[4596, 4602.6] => 78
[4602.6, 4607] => 52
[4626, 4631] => 59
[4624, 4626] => 26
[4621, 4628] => 87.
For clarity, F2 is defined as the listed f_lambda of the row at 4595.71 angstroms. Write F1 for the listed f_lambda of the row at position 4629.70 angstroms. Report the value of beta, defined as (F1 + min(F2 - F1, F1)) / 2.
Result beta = 6.30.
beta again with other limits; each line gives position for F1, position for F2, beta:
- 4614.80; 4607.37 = 5.00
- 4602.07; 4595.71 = 6.30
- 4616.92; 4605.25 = 6.34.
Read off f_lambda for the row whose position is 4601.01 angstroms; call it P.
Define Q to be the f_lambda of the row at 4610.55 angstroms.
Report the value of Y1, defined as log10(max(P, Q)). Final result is 1.12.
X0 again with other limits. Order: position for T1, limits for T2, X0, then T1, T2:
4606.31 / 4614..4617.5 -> 11.4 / 10.33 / 12.5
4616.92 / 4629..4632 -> 12.7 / 12.51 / 12.8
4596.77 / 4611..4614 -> 12.4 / 12.24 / 12.6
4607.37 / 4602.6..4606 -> 11.3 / 9.999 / 12.7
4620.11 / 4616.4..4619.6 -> 12.9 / 13.09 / 12.7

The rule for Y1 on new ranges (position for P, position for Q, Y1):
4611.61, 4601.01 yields 1.11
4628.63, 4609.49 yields 1.12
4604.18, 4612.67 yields 1.11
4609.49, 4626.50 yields 1.12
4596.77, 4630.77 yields 1.11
